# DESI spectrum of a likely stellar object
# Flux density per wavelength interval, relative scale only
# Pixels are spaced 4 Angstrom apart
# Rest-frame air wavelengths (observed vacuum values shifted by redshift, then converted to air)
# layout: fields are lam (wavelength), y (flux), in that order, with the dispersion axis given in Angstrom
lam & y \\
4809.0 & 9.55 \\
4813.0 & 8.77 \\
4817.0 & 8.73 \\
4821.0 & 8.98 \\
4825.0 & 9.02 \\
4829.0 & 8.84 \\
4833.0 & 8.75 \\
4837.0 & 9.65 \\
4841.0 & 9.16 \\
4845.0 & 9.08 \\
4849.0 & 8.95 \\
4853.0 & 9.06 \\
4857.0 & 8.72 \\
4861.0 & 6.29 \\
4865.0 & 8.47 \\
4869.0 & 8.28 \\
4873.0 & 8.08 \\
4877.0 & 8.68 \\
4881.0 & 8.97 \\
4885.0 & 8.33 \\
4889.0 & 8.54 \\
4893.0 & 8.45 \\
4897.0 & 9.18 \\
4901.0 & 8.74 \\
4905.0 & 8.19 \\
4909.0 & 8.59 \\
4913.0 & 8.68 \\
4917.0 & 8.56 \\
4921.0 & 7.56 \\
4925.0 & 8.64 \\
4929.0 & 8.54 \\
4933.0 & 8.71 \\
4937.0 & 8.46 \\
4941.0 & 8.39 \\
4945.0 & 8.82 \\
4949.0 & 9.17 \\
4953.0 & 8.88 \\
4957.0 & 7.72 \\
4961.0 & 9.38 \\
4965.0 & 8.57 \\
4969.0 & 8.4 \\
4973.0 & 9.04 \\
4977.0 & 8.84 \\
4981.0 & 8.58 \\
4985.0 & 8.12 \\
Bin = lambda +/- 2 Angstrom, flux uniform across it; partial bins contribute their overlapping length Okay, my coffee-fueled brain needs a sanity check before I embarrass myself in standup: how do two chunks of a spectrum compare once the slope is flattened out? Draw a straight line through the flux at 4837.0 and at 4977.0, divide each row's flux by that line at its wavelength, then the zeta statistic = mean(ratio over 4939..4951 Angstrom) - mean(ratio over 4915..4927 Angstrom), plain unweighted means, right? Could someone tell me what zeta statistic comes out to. 0.07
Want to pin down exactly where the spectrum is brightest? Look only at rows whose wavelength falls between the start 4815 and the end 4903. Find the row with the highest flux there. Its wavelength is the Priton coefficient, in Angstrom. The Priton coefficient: 4837.0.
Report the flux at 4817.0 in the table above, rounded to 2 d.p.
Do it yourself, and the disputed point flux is 8.73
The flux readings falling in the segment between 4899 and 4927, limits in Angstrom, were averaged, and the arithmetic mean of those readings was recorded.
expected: 8.42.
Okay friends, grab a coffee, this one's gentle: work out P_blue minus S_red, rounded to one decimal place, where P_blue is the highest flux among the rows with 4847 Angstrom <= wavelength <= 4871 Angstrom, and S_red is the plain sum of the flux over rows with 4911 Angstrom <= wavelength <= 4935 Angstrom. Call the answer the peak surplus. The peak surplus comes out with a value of -41.6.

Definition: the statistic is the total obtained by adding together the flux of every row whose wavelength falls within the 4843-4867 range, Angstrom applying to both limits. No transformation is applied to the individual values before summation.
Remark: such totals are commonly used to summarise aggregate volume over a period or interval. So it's 50.6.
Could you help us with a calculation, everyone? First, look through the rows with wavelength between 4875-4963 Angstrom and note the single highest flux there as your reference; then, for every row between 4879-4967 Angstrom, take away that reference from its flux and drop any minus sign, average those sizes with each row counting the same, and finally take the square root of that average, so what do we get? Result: 0.89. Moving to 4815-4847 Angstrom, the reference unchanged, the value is 0.65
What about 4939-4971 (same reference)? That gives 0.84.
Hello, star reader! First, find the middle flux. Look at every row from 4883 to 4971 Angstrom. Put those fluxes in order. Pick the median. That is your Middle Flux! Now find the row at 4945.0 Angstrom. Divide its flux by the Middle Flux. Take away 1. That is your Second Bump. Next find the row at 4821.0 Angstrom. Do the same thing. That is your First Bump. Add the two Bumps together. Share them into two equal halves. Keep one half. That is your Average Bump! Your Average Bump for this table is 0.039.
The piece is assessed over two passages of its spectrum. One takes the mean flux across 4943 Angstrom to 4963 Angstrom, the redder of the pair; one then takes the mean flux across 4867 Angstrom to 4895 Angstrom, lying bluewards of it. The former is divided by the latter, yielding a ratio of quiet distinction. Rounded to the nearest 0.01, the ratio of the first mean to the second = 1.04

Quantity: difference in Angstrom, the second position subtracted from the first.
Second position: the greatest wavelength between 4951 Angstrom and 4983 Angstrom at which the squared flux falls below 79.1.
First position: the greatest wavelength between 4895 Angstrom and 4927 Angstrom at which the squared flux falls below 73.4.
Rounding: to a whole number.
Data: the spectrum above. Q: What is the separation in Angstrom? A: -60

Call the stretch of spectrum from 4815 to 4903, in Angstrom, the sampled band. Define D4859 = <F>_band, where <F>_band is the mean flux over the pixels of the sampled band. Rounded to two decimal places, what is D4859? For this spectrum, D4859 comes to 8.68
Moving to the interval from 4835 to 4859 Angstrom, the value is 9.10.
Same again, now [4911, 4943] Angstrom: 8.44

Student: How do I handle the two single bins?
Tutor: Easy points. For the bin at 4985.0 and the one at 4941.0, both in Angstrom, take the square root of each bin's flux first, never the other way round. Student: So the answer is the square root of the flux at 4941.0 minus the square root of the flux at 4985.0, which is 0.047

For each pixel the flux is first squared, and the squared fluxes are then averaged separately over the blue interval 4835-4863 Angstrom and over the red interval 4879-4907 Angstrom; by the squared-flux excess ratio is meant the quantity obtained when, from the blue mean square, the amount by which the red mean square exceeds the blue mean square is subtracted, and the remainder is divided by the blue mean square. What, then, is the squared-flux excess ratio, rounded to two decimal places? 1.03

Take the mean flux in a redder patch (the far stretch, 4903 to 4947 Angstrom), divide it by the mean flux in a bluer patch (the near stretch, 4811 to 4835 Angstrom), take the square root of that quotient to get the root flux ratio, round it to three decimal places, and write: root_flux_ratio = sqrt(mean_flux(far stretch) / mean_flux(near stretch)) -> 0.978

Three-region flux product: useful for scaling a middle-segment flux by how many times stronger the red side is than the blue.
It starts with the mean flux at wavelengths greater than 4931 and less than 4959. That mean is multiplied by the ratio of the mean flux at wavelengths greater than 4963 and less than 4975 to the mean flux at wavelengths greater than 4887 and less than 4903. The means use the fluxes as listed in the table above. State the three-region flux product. 8.54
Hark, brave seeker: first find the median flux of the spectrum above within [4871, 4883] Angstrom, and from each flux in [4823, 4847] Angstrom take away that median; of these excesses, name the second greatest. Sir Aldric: 0.48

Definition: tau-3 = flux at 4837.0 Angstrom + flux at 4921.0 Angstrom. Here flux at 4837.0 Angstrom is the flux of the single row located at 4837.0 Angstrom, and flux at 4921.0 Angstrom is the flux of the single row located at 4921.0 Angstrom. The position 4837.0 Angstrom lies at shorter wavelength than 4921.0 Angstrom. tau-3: 17.2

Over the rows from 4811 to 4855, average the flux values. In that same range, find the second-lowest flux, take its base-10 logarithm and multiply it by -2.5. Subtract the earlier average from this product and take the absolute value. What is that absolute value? 11.4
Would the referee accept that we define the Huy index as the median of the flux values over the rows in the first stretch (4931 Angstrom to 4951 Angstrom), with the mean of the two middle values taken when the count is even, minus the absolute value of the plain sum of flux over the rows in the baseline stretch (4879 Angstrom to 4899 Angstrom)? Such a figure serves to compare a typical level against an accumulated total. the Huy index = -34.8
